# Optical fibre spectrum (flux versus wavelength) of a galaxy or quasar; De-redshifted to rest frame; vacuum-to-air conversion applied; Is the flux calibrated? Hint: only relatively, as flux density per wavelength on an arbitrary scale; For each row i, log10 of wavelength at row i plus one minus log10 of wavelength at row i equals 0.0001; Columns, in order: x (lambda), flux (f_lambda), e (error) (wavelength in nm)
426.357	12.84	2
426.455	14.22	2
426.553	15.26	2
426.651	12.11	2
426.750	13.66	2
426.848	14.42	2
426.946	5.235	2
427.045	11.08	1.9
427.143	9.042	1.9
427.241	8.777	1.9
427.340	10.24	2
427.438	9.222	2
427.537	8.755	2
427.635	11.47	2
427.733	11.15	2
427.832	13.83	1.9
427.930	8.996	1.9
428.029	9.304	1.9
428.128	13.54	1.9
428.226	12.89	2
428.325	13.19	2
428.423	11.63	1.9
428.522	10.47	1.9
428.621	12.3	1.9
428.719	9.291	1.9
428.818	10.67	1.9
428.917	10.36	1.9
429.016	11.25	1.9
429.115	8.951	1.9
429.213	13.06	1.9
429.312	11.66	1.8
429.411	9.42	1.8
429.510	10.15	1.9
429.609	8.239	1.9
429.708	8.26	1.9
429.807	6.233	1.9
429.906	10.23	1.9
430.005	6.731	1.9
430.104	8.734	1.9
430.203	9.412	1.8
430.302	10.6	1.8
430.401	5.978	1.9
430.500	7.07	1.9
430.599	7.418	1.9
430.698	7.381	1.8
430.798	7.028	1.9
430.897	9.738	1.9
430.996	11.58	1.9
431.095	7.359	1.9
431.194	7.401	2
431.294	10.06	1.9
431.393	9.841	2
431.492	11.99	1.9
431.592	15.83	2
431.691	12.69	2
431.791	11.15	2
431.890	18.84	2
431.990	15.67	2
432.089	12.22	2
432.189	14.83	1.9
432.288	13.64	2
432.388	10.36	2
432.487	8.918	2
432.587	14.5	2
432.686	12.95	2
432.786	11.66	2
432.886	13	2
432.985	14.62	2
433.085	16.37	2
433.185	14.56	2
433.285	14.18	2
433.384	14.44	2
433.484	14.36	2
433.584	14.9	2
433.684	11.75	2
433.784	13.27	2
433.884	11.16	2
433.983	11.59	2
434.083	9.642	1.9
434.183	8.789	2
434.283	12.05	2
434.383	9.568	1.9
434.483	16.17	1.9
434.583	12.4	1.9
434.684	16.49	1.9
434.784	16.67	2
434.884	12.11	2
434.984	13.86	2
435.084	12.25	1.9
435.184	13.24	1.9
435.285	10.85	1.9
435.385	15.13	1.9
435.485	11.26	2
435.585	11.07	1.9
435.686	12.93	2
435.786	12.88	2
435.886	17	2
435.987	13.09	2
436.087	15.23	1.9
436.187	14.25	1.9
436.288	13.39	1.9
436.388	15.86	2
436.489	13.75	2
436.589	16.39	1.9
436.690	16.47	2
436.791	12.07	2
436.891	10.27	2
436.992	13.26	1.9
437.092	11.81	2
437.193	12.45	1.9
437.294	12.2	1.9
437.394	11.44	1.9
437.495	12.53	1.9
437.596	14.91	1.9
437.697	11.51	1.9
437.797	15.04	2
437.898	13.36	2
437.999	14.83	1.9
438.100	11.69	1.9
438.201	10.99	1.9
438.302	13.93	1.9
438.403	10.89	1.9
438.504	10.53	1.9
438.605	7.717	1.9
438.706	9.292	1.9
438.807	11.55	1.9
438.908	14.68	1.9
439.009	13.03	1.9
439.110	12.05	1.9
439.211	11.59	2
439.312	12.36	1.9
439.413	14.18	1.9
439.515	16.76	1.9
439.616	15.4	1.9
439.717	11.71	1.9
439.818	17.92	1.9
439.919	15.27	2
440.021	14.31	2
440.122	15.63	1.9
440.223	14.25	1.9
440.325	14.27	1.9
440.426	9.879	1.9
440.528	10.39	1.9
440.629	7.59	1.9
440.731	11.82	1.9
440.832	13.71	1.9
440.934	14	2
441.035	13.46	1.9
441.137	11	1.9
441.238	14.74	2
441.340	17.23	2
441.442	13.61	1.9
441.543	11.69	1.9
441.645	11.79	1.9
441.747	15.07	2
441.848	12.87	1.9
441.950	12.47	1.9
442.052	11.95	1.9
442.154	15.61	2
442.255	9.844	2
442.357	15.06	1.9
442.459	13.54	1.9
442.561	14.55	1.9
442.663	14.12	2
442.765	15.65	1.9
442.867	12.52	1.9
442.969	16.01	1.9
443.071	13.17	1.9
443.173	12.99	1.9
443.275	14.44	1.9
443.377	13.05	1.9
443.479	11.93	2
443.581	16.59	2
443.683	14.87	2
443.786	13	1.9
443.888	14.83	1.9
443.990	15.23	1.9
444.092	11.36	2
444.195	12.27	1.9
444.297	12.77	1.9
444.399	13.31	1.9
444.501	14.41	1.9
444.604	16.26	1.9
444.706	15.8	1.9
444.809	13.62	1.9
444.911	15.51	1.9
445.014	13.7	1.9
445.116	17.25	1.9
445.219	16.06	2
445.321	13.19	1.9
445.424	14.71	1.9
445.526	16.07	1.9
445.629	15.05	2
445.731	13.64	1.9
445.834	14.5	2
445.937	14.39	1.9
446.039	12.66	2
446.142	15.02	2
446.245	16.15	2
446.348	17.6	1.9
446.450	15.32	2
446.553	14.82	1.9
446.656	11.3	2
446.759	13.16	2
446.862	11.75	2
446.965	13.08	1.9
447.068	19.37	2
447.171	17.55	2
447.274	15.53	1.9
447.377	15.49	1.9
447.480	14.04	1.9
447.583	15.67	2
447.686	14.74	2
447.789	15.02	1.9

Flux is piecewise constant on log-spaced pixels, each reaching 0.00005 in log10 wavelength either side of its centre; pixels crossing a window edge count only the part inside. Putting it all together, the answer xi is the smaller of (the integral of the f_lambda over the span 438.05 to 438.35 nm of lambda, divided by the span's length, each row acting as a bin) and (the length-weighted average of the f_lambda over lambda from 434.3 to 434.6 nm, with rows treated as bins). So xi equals 12.18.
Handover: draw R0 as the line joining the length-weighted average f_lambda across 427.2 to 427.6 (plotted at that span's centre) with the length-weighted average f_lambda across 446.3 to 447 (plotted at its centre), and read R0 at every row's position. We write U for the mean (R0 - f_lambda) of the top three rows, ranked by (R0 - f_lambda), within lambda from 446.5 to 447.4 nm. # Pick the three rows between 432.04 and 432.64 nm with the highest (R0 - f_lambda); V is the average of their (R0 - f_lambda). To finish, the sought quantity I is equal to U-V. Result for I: 1.9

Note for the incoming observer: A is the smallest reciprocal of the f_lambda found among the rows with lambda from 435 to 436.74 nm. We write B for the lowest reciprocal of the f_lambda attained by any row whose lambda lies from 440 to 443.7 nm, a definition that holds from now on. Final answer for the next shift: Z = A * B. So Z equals 0.0034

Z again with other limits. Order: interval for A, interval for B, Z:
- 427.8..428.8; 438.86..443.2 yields 0.0040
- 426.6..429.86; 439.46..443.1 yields 0.0039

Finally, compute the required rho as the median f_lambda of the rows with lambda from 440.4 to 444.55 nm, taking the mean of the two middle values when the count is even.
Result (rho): 13.3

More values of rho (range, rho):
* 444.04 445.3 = 14.1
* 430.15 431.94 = 9.8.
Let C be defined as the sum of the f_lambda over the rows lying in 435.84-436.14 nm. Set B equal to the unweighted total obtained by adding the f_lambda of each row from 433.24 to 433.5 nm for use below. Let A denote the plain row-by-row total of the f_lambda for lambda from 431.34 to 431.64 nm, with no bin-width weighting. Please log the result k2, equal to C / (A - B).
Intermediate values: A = 38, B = 43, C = 45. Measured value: -8.5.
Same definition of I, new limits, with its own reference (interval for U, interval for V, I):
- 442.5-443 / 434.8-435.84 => -1.0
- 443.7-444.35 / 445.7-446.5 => 1.0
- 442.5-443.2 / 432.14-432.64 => 0.6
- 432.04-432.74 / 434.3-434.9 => 0.3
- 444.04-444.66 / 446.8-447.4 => 0.6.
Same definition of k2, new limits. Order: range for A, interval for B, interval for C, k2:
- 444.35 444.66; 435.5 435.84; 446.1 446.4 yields 6.9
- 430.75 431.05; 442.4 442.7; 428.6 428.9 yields -2.3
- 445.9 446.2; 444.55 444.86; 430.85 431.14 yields -7.9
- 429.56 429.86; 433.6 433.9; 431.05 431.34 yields -1.8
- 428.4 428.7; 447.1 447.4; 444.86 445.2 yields -3.3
